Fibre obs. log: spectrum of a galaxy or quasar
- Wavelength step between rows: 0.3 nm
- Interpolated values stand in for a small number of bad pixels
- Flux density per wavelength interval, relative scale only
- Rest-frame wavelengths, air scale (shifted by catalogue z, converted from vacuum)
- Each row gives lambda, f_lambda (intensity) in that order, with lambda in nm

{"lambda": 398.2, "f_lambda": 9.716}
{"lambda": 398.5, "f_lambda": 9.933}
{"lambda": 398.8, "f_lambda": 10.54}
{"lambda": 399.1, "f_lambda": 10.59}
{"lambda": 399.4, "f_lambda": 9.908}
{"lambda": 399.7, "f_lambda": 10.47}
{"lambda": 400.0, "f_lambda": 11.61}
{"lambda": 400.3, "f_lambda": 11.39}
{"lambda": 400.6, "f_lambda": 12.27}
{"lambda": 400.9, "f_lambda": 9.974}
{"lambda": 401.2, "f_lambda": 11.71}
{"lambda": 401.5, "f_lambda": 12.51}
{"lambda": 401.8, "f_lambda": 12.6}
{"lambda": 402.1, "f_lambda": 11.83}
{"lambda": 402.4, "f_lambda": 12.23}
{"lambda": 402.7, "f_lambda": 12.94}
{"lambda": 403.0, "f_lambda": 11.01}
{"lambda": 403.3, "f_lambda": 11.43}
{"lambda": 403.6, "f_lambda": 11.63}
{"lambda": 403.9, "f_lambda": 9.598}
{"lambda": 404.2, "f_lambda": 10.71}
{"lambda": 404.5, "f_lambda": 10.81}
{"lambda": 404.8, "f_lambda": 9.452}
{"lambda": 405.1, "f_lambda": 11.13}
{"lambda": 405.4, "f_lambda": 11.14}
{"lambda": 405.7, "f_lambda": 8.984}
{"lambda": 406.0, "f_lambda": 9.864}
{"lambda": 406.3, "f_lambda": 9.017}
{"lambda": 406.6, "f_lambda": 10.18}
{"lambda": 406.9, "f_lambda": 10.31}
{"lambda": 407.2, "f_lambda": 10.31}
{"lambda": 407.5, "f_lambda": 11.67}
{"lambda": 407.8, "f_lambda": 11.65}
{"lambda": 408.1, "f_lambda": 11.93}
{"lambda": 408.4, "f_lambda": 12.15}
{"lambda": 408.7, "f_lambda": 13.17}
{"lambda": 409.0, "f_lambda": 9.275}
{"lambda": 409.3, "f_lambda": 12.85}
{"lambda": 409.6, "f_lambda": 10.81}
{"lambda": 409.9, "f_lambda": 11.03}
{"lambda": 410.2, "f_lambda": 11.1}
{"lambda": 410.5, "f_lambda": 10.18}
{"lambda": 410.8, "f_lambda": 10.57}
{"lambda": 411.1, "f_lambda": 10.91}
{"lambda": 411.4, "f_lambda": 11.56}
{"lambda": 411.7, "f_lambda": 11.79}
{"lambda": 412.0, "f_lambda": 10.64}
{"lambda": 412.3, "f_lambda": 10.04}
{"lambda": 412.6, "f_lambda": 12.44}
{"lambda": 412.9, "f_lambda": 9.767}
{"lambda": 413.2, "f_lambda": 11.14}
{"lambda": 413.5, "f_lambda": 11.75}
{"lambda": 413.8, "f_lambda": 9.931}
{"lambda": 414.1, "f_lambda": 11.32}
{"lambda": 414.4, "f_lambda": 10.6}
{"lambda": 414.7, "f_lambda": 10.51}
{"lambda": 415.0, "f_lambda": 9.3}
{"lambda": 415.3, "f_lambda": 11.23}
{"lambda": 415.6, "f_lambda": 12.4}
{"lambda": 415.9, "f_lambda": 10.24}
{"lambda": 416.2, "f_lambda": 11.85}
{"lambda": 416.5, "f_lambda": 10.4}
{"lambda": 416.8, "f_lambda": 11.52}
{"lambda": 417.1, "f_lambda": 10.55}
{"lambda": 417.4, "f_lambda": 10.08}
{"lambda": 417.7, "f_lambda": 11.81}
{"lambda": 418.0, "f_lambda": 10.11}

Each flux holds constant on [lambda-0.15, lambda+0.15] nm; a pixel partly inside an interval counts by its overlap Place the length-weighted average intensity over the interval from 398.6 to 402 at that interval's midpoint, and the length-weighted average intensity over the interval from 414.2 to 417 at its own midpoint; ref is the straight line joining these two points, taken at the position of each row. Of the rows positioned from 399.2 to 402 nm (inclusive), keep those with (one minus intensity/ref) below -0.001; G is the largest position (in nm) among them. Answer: 401.8 nm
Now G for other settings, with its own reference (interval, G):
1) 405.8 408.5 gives 408.4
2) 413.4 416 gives 415.6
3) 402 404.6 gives 403.6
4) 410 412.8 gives 412.6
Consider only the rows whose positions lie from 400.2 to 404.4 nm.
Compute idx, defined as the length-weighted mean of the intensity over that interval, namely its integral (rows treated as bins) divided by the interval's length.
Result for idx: 11.6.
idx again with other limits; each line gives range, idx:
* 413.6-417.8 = 10.8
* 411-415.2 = 10.8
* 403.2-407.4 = 10.3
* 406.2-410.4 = 11.1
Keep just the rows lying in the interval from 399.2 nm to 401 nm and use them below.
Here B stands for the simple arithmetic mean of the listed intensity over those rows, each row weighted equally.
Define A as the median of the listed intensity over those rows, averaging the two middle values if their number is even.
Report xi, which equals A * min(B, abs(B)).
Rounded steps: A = 10.9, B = 10.9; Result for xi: 119.5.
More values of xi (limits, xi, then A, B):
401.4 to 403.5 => 147.7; 12.2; 12.1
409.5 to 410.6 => 117.7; 10.9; 10.8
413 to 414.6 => 122.0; 11.1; 10.9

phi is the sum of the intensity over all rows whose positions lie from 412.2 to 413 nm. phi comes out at 32.2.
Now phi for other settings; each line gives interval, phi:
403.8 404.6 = 31.1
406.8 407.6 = 32.3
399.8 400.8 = 35.3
